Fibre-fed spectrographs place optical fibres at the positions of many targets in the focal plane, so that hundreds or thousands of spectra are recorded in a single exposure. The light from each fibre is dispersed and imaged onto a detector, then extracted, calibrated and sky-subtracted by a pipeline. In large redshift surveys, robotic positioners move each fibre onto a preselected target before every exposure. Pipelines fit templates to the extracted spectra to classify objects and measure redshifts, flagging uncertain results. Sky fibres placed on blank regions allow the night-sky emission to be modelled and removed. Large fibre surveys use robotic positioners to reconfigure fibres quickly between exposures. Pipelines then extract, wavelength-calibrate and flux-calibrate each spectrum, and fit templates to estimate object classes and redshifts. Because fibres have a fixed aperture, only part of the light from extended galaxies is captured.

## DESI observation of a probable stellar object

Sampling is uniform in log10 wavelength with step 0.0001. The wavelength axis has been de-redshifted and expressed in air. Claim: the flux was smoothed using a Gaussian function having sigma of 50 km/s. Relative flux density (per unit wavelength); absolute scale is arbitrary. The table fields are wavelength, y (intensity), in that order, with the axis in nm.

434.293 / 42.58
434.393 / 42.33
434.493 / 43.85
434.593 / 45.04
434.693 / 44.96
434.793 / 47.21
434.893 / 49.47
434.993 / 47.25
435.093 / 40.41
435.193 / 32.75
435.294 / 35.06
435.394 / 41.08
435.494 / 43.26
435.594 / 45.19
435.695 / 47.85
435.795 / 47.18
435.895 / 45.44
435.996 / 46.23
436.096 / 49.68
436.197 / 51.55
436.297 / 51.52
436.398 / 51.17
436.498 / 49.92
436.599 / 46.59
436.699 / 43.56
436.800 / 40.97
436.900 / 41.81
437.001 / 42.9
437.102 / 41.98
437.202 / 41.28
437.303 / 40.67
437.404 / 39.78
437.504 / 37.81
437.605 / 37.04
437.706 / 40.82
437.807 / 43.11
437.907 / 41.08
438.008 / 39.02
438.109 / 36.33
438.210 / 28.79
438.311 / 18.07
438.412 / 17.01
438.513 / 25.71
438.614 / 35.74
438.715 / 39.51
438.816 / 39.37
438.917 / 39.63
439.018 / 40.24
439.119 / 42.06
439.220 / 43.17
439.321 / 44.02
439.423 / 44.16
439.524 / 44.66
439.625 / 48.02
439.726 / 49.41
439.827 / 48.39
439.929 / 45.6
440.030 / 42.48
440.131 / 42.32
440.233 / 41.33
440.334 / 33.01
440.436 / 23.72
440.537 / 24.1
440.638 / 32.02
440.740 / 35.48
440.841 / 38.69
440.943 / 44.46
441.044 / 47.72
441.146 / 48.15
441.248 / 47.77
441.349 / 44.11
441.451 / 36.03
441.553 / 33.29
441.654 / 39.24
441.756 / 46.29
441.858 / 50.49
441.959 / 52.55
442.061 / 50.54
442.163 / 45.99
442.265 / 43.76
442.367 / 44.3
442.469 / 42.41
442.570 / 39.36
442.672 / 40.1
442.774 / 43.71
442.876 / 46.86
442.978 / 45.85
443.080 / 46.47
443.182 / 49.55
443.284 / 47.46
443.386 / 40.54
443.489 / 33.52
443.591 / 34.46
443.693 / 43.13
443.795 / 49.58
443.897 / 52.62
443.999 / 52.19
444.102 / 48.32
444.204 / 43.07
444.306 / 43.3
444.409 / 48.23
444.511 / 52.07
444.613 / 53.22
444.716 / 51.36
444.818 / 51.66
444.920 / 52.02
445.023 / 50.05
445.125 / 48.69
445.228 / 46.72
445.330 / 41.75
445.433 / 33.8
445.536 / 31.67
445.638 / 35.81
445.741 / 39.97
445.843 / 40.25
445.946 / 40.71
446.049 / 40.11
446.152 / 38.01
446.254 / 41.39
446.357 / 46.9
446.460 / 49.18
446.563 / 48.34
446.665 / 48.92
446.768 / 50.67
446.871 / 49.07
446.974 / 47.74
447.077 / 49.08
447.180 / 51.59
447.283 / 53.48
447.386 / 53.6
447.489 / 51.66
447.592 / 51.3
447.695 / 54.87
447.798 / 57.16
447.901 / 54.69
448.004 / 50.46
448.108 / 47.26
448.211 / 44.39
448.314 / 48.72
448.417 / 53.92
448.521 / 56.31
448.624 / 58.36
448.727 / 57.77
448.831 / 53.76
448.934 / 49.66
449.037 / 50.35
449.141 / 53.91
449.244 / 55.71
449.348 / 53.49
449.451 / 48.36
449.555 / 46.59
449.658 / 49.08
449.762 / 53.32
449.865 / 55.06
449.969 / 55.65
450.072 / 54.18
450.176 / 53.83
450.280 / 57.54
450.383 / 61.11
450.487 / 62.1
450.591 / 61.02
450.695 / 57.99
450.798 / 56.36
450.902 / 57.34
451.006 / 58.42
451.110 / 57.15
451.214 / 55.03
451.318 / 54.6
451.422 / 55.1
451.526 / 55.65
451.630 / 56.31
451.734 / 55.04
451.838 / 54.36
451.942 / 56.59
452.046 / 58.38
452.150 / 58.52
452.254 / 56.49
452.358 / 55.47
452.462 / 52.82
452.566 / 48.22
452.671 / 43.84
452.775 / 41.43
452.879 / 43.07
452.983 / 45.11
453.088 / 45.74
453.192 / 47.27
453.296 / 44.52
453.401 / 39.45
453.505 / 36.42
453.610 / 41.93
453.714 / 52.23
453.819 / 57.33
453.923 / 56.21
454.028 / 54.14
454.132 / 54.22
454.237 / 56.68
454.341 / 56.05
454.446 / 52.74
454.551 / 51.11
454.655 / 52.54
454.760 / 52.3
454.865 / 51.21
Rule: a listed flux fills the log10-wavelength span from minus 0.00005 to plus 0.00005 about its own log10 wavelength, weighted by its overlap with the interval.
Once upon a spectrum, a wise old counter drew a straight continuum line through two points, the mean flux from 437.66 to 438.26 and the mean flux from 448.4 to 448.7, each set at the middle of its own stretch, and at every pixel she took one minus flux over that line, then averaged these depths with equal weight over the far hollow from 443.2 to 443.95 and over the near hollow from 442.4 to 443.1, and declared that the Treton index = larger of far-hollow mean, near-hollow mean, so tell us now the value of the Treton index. 0.10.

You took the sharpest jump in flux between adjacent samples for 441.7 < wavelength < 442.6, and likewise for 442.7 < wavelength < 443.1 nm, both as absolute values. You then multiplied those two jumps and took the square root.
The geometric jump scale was 3.8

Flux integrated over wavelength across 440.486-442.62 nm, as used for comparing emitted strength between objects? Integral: 90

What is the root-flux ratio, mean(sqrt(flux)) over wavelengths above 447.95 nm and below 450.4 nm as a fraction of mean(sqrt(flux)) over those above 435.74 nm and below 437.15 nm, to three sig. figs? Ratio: 1.07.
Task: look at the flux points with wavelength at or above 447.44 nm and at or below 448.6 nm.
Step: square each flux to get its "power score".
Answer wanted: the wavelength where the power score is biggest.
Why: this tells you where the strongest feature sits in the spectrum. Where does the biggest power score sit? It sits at 447.798 nm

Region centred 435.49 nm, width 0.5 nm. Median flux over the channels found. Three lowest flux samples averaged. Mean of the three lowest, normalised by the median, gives 0.920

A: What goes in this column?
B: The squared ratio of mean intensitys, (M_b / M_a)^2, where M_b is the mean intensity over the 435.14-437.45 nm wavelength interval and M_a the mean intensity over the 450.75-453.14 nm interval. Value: 0.69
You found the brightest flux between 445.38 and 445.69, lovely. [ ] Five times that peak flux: 179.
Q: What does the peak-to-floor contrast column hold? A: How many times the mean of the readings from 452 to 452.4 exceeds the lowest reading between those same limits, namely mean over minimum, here 1.03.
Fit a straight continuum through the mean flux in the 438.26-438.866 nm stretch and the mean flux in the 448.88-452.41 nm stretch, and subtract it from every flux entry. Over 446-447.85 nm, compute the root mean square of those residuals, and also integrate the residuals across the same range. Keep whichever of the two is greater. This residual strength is 4.3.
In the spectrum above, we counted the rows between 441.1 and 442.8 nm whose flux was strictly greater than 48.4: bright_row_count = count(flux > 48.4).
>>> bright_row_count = 3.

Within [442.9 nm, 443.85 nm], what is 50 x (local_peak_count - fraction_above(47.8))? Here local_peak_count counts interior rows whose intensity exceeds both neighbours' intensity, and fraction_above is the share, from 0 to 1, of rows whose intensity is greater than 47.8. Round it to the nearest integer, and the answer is 39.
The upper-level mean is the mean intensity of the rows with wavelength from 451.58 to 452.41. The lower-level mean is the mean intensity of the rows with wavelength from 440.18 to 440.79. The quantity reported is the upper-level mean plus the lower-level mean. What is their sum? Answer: 88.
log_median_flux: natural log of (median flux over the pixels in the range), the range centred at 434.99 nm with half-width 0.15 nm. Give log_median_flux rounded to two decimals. 3.86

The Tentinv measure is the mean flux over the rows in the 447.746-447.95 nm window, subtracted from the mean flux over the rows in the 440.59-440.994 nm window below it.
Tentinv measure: -18.3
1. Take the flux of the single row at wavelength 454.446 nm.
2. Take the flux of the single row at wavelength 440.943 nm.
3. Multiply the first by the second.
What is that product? 2345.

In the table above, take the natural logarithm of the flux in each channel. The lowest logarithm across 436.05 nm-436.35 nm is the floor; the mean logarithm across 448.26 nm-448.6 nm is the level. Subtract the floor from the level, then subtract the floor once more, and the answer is -3.84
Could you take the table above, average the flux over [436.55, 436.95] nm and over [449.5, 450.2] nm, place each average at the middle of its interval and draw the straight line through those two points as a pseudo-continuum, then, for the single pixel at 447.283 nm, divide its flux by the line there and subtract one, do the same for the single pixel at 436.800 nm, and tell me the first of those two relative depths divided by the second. -1.0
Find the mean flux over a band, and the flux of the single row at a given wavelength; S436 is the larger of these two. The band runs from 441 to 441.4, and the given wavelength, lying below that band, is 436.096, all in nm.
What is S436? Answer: 50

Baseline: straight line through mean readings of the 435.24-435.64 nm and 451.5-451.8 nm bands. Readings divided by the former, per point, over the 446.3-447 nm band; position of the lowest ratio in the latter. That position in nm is 446.357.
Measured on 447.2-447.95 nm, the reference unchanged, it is 447.592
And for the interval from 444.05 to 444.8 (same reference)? 444.204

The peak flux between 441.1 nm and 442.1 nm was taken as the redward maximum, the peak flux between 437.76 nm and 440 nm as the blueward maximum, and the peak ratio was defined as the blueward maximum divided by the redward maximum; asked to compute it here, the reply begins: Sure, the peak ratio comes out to 0.94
